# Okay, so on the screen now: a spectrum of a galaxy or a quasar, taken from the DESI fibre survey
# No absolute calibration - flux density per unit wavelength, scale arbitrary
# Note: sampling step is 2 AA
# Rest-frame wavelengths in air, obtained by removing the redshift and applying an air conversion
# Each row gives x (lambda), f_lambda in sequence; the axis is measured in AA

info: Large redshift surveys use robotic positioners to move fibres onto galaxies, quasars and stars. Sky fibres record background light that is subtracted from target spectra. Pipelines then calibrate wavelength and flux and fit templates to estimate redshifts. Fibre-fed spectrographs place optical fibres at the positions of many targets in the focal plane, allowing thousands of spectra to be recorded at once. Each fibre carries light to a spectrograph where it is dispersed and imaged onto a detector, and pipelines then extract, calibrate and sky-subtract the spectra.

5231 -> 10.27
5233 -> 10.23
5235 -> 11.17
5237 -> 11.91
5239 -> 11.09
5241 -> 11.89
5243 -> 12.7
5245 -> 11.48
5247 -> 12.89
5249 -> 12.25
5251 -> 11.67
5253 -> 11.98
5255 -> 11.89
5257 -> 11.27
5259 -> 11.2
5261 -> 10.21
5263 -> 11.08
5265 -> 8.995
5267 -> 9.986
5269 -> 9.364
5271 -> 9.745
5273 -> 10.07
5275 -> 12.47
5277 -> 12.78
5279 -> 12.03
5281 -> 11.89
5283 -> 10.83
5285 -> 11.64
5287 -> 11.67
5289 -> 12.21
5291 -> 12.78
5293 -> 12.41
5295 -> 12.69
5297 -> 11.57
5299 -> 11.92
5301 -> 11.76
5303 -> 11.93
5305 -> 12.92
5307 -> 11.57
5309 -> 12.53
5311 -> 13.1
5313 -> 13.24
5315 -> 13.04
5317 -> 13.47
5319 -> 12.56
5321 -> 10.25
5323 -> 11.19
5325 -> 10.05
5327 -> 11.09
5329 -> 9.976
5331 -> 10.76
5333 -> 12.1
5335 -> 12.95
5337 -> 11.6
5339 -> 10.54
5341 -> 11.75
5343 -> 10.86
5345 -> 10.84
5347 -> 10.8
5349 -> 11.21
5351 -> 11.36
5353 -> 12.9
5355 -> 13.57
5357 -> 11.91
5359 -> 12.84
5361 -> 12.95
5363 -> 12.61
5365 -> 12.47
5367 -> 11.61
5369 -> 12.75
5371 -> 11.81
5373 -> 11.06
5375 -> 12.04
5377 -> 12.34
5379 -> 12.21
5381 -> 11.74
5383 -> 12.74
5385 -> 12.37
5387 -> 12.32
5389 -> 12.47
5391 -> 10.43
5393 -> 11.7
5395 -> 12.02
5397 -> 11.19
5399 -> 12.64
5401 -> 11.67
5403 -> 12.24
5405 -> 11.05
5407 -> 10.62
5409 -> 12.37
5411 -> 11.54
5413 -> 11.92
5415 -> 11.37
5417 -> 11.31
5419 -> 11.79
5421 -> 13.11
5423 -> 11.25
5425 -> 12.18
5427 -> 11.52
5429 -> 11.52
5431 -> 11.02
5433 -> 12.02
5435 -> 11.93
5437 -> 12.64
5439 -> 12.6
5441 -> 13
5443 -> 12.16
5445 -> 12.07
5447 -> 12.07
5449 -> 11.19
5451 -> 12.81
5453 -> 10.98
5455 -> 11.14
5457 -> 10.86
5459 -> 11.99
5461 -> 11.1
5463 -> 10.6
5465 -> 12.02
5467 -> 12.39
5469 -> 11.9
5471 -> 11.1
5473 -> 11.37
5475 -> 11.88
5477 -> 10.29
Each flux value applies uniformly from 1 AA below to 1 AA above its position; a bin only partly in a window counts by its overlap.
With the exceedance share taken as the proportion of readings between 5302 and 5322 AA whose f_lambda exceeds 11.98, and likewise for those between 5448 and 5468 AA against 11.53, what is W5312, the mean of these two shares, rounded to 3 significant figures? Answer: 0.550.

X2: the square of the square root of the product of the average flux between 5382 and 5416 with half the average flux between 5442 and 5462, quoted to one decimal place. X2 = 68.7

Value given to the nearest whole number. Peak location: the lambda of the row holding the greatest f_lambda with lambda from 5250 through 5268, 5253 AA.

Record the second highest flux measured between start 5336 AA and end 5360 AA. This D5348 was 12.9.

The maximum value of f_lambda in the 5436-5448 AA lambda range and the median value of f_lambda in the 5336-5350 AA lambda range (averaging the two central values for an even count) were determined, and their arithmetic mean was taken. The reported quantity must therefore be 11.9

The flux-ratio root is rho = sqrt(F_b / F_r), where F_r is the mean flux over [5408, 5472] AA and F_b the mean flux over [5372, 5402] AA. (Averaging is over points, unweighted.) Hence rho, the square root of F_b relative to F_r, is 1.006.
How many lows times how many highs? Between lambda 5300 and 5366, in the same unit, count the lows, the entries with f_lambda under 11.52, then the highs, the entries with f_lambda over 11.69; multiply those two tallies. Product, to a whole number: 228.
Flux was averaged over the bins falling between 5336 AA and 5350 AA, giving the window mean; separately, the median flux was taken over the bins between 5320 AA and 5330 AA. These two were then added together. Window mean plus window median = 21.3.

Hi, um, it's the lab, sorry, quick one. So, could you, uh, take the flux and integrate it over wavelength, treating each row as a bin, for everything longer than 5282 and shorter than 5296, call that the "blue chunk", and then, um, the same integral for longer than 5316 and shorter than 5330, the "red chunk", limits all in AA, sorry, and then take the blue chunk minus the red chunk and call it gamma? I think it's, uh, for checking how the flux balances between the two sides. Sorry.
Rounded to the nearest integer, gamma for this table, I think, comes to 11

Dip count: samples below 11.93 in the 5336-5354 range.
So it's 8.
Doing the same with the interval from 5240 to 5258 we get 5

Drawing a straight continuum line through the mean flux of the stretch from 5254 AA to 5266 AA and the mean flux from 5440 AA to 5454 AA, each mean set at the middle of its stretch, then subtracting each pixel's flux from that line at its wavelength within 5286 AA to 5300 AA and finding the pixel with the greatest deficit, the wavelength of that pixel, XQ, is 5297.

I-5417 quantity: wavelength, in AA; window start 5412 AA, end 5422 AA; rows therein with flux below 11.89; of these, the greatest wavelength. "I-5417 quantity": 5419 AA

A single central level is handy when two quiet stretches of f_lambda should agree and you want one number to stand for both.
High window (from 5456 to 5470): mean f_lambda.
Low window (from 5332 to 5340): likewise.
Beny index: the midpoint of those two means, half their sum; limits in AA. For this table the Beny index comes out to 11.7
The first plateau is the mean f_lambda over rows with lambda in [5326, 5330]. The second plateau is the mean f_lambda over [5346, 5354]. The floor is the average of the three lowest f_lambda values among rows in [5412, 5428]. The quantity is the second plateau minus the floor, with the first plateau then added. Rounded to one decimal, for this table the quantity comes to 10.8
